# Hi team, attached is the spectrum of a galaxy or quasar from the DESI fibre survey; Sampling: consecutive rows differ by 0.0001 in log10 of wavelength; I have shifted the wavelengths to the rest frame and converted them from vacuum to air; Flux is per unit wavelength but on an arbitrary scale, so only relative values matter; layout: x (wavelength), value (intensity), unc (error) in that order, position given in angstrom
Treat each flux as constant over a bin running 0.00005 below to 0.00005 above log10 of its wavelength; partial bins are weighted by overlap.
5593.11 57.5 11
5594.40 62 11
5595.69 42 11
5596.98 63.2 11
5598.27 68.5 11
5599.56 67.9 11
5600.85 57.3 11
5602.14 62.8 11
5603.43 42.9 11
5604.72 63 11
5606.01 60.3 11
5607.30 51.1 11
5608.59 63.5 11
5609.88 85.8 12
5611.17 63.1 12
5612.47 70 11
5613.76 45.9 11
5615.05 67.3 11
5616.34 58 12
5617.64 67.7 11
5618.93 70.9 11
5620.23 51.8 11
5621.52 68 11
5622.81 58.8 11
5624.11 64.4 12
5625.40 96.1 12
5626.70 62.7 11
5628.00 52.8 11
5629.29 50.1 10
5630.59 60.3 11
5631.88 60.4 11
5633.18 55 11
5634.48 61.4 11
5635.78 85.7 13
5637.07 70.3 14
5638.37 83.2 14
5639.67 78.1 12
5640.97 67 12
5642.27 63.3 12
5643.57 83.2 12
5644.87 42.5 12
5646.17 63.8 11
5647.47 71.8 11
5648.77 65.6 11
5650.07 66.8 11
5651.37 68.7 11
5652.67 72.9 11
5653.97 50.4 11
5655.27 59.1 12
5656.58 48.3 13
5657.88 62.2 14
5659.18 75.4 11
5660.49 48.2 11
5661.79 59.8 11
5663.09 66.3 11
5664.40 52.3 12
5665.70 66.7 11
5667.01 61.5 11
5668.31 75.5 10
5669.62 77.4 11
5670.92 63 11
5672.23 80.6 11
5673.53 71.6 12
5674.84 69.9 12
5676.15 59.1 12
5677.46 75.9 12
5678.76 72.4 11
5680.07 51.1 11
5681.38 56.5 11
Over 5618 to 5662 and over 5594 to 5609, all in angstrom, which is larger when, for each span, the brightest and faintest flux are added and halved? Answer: 69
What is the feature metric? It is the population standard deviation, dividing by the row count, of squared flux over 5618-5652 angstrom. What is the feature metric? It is 1634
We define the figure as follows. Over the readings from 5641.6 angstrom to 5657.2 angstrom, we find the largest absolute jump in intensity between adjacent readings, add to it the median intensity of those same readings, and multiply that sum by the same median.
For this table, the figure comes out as 6819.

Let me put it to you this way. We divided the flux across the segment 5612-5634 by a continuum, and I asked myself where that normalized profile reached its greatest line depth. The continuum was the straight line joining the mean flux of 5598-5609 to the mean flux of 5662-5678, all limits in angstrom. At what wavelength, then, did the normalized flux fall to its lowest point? 5613.76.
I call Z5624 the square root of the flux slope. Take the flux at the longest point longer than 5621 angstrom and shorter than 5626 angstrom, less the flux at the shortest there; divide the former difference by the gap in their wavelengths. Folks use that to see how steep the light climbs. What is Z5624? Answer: 2.7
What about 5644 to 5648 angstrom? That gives 3.4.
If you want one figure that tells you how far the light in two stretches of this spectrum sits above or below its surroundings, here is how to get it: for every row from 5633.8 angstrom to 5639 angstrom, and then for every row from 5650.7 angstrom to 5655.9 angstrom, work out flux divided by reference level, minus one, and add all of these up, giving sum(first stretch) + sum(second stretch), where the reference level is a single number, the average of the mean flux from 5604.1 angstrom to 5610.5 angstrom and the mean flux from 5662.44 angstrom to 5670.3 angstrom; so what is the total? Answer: 0.40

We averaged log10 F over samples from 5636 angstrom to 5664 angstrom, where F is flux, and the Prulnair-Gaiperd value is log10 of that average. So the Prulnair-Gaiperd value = 0.257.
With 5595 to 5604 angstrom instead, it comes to 0.244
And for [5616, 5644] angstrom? 0.260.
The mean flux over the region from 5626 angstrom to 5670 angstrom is 64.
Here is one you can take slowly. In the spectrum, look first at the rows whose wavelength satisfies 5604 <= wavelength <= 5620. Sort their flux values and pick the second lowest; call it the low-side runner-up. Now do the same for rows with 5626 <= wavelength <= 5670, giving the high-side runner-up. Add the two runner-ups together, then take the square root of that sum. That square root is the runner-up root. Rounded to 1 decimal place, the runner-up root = 10.0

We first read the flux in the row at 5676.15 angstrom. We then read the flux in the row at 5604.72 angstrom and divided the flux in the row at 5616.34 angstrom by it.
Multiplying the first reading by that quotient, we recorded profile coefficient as 54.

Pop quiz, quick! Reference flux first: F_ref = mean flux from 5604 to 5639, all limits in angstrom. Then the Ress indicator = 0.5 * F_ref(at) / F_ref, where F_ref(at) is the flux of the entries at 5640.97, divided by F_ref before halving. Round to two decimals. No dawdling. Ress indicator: 0.52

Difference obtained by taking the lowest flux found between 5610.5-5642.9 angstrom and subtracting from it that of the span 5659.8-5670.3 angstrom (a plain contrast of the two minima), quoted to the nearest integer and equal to -2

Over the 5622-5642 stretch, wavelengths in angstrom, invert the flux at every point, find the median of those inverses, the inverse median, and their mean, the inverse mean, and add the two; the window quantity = 0.0314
